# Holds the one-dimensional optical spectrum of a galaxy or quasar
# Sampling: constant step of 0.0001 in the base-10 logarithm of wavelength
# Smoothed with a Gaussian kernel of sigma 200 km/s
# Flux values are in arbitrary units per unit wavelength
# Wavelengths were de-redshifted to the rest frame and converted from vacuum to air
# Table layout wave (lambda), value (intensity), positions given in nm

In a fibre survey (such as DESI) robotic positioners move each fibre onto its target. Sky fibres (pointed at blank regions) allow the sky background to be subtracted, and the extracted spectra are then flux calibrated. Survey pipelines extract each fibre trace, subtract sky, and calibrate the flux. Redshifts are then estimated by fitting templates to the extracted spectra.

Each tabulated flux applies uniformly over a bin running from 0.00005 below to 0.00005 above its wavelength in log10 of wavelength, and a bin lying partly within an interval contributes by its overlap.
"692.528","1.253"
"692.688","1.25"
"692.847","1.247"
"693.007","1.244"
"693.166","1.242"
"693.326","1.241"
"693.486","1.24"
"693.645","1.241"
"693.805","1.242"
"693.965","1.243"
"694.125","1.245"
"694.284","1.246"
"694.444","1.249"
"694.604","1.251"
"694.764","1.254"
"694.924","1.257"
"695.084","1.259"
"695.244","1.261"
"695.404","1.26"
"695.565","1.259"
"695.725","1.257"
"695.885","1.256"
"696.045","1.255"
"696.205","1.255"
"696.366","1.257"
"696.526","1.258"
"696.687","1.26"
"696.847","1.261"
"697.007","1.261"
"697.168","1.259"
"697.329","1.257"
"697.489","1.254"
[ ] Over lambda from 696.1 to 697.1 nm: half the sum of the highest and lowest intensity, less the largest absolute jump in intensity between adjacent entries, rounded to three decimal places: 1.256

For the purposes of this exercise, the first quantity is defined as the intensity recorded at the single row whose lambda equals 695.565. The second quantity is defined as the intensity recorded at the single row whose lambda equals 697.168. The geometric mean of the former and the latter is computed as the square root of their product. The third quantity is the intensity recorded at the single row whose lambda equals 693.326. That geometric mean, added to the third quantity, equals 2.50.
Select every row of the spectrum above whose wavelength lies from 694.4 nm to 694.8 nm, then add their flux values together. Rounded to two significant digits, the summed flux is 3.8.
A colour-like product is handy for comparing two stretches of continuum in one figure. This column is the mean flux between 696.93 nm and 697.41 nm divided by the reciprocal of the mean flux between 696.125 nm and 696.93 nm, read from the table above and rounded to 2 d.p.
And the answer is 1.58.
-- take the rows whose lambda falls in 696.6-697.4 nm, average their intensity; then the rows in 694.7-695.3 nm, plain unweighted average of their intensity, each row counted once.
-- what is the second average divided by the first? 0.999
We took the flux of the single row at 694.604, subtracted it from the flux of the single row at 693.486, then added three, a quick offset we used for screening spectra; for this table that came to 2.989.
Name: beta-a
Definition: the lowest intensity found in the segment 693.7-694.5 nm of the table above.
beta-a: 1.242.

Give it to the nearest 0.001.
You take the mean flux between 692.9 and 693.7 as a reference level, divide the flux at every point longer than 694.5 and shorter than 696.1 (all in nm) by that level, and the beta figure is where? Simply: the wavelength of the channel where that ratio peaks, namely 695.244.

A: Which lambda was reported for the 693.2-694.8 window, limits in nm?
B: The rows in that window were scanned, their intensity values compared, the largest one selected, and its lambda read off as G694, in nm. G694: 694.764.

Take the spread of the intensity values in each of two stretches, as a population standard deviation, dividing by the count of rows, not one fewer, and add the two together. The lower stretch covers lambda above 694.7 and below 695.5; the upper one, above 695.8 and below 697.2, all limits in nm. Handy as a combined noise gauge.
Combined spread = 0.0047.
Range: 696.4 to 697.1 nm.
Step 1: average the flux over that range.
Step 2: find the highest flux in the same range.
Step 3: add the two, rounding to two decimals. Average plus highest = 2.52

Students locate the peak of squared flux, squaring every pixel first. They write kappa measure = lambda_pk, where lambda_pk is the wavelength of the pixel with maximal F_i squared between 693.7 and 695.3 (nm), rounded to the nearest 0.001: 695.244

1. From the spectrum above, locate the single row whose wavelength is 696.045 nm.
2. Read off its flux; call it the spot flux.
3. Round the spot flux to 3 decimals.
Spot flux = 1.255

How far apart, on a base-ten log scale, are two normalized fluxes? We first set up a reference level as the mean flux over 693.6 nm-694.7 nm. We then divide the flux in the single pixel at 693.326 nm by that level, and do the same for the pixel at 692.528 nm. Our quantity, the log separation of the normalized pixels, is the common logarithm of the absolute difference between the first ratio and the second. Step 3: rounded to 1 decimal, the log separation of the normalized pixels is -2.0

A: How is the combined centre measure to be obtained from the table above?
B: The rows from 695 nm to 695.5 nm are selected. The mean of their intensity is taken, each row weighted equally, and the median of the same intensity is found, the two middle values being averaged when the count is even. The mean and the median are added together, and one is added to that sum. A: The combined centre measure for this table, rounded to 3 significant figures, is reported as 3.52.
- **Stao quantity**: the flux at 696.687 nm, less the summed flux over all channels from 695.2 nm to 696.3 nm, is -7.5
